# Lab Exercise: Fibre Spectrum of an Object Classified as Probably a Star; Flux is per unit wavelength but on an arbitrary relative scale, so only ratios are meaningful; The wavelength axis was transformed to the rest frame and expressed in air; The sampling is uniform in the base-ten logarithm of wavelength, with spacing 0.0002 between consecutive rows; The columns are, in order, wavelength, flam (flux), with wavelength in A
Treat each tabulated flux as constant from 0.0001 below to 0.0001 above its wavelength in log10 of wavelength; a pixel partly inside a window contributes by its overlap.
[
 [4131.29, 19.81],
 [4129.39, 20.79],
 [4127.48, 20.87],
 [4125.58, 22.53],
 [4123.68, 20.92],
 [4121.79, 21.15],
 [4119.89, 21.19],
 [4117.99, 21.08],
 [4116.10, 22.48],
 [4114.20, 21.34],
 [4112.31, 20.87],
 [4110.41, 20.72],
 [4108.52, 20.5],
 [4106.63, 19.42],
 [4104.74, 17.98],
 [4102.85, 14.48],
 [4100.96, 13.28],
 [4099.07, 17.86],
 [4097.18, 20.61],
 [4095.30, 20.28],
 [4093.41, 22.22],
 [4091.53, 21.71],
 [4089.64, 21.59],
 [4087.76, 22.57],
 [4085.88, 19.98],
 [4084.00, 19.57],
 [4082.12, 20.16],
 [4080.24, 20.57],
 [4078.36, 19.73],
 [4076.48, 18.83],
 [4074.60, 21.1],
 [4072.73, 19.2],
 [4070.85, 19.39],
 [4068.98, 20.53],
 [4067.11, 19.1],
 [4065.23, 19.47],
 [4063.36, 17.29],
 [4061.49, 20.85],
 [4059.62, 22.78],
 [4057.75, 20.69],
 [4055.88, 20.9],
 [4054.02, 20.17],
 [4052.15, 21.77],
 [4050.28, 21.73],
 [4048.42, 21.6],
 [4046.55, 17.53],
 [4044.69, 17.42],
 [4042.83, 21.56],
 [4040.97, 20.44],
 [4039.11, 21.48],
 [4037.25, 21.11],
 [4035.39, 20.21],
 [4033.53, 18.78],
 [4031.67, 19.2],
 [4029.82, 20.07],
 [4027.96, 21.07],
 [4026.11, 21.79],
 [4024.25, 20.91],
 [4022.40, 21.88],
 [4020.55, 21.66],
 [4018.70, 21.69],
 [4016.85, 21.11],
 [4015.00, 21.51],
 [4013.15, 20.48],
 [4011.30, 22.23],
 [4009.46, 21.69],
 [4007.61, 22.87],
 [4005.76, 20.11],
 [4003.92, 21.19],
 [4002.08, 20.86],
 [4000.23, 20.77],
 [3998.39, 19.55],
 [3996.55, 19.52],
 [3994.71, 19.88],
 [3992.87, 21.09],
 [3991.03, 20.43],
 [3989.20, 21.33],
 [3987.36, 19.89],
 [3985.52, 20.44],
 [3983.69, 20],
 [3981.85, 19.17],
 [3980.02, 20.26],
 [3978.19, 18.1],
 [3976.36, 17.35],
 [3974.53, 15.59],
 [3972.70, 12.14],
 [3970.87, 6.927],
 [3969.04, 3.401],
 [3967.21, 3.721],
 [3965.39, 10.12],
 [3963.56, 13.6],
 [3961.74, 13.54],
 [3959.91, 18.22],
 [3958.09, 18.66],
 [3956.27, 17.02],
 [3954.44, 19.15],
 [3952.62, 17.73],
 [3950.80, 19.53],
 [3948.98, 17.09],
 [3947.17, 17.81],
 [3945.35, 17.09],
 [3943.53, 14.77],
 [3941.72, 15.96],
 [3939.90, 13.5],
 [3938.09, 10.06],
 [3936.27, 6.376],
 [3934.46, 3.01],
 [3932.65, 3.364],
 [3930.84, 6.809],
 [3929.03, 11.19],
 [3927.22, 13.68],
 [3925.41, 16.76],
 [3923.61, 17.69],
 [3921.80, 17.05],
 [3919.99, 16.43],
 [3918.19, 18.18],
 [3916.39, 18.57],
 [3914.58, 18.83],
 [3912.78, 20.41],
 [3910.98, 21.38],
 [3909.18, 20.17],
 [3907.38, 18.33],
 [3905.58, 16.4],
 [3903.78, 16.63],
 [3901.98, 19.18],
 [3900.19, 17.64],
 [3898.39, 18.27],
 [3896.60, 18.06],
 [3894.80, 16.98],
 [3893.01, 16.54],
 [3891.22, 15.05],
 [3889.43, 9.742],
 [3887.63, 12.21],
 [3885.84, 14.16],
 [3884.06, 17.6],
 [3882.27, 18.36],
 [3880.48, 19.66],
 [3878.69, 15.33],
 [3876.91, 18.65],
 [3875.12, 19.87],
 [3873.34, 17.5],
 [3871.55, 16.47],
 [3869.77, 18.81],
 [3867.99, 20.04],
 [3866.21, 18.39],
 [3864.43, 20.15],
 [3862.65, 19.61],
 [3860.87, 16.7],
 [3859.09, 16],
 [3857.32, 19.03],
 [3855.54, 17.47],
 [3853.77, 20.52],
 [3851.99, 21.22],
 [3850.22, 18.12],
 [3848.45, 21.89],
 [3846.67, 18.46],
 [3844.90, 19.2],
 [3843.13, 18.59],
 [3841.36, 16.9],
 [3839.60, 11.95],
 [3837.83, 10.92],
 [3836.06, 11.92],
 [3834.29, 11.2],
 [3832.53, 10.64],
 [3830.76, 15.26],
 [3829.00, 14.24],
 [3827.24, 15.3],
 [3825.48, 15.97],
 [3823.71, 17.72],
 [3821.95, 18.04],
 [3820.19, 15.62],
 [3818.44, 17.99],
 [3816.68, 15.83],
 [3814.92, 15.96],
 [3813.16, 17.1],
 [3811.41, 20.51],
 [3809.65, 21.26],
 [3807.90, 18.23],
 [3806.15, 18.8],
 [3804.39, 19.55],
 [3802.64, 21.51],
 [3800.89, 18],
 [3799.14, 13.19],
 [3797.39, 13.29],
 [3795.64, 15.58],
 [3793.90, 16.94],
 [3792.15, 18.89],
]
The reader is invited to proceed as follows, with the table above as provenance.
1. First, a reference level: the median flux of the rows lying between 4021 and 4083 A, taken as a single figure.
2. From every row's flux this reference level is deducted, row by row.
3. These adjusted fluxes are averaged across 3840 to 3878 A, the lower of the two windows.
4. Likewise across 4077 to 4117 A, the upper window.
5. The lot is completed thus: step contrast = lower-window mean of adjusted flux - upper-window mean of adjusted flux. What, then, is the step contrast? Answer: -1.2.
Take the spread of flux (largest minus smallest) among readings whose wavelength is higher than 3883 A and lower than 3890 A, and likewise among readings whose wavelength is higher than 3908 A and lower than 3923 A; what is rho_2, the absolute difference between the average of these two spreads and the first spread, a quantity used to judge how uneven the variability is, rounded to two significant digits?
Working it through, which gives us 1.5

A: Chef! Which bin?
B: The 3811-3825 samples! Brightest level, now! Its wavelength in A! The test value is 3811.41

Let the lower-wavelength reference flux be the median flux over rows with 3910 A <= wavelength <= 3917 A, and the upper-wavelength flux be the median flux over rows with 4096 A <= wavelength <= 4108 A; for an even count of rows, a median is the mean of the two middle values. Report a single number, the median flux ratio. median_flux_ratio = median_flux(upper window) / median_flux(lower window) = 0.91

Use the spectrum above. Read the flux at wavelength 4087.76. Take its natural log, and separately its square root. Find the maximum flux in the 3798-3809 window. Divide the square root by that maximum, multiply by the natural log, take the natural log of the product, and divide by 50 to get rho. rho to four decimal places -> -0.0075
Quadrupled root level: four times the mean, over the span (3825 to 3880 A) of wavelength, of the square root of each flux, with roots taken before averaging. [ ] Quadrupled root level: 16.4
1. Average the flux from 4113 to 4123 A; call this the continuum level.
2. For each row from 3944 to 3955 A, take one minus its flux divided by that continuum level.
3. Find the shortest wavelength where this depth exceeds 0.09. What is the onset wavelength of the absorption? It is 3945.35 A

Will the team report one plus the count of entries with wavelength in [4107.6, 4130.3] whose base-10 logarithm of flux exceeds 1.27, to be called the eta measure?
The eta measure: 13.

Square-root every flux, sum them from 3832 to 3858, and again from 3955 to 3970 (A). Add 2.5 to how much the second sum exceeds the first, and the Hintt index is -31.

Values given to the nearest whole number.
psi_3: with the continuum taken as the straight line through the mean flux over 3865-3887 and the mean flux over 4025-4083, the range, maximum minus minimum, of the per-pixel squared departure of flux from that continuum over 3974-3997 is 13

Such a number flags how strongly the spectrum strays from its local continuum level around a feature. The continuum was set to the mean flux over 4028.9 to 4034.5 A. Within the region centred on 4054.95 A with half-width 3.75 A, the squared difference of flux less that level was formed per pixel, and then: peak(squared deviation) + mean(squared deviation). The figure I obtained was 8.5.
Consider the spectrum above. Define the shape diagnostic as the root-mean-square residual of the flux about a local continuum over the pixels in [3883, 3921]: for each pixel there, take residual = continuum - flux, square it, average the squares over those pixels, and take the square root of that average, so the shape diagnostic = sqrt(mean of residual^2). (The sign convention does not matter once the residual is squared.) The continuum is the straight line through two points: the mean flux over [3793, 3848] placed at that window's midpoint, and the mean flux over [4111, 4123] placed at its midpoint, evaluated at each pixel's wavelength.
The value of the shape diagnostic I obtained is 2.6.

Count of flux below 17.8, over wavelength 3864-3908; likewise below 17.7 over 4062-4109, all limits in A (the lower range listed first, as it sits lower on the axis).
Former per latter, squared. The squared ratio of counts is 19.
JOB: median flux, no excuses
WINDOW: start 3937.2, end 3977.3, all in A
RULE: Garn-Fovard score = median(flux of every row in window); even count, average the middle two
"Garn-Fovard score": 16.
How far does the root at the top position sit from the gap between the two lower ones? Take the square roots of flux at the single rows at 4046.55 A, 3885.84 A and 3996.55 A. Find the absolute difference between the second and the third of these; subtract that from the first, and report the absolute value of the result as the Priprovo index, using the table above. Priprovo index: 3.5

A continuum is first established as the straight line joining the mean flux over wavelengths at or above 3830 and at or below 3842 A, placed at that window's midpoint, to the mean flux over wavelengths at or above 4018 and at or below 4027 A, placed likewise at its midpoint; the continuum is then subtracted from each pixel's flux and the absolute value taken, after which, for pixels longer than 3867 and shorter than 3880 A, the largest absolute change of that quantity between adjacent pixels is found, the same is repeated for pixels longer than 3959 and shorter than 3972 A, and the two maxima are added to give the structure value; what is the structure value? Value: 9.9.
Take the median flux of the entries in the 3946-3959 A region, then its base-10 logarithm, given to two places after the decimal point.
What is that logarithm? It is 1.25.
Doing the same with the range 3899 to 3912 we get 1.26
